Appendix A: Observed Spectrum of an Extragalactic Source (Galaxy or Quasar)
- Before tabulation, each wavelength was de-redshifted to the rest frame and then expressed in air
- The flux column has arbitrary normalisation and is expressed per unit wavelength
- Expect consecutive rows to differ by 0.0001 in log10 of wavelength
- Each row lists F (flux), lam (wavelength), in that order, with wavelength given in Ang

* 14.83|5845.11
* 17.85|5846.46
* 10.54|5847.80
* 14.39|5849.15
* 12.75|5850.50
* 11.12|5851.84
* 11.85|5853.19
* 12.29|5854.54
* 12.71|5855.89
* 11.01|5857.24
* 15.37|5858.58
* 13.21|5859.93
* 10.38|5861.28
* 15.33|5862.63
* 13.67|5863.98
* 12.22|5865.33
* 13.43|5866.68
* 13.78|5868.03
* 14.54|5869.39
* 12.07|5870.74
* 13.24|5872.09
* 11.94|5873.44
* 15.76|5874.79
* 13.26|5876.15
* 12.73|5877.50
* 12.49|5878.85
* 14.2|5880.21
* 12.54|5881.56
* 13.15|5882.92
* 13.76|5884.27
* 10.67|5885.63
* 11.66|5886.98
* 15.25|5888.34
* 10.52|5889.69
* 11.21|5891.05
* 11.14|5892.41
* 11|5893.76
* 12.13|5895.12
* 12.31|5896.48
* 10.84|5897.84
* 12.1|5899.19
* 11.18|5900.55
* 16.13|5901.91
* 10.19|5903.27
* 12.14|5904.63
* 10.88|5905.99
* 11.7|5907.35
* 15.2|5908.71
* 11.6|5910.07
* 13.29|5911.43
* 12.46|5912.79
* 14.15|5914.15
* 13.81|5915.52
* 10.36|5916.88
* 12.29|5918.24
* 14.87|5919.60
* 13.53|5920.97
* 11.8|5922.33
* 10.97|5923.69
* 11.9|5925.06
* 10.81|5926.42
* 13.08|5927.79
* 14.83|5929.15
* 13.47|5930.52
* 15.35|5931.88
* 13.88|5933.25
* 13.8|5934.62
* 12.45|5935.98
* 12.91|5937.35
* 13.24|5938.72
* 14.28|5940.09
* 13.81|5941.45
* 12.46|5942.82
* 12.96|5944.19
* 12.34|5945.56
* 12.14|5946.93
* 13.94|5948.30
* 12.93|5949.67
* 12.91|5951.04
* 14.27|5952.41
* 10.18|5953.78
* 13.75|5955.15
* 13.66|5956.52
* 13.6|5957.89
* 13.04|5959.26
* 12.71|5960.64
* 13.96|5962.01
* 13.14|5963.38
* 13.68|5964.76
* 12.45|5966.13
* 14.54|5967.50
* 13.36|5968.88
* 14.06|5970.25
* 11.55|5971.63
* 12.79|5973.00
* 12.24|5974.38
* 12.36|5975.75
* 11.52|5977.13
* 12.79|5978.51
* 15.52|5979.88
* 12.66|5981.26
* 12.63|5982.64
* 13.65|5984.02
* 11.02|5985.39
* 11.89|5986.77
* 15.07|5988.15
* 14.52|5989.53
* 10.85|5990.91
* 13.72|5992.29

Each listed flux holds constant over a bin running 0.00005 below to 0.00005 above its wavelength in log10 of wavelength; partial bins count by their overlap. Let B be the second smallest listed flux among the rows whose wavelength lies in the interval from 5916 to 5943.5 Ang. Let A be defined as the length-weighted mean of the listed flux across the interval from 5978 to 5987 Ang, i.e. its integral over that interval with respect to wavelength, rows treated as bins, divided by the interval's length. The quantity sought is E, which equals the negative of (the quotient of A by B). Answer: -1.20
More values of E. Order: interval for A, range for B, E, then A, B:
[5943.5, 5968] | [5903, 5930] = -1.27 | 13.1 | 10.36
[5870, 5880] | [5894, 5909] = -1.21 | 13.1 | 10.84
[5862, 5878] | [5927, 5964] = -1.11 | 13.5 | 12.14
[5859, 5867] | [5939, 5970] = -1.08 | 13.1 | 12.14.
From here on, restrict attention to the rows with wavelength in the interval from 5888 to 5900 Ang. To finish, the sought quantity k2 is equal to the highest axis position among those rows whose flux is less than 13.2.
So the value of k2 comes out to 5899.19 Ang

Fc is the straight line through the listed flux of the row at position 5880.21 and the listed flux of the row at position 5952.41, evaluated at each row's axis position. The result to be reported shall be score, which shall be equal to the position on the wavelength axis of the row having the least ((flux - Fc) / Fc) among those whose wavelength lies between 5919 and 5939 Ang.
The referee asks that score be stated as 5926.42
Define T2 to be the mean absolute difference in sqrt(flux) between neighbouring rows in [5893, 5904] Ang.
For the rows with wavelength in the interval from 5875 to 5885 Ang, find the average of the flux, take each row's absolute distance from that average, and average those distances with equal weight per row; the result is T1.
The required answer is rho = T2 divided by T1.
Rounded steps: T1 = 0.5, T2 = 0.32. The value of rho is 0.64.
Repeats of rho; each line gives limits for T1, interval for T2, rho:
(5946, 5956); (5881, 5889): 0.26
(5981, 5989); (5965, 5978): 0.16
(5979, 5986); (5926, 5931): 0.21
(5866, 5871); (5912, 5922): 0.38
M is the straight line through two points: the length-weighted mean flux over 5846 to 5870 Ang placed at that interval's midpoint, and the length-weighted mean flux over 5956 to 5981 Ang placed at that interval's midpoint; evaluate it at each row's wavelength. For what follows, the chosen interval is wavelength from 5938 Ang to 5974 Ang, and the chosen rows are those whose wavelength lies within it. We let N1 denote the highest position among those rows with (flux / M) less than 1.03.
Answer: 5973.00 Ang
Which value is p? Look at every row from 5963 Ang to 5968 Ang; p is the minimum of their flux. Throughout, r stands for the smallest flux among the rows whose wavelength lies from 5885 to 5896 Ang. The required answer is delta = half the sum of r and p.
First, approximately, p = 12.45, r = 10.52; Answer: 11.5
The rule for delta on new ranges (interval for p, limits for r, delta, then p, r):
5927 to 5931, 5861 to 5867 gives 11.7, 13.08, 10.38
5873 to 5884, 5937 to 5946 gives 12.1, 11.94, 12.34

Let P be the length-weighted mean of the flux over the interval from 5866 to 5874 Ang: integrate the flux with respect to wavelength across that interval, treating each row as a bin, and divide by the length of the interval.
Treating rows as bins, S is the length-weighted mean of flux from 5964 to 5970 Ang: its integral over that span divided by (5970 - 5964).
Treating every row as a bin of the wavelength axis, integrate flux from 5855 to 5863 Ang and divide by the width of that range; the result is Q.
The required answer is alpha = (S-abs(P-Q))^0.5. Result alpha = 3.64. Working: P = 13.2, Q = 12.9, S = 13.5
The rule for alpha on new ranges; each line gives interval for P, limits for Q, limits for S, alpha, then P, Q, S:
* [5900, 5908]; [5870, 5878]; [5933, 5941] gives 3.50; 12.0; 13.2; 13.4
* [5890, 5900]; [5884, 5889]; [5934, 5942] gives 3.49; 11.5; 12.7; 13.4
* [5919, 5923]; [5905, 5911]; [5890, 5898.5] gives 3.23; 13.4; 12.4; 11.4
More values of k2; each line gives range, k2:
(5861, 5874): 5873.44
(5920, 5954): 5953.78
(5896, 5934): 5927.79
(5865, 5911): 5910.07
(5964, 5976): 5975.75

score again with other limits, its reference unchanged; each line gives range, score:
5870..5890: 5889.69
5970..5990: 5985.39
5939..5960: 5953.78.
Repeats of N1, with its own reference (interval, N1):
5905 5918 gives 5916.88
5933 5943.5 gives 5942.82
